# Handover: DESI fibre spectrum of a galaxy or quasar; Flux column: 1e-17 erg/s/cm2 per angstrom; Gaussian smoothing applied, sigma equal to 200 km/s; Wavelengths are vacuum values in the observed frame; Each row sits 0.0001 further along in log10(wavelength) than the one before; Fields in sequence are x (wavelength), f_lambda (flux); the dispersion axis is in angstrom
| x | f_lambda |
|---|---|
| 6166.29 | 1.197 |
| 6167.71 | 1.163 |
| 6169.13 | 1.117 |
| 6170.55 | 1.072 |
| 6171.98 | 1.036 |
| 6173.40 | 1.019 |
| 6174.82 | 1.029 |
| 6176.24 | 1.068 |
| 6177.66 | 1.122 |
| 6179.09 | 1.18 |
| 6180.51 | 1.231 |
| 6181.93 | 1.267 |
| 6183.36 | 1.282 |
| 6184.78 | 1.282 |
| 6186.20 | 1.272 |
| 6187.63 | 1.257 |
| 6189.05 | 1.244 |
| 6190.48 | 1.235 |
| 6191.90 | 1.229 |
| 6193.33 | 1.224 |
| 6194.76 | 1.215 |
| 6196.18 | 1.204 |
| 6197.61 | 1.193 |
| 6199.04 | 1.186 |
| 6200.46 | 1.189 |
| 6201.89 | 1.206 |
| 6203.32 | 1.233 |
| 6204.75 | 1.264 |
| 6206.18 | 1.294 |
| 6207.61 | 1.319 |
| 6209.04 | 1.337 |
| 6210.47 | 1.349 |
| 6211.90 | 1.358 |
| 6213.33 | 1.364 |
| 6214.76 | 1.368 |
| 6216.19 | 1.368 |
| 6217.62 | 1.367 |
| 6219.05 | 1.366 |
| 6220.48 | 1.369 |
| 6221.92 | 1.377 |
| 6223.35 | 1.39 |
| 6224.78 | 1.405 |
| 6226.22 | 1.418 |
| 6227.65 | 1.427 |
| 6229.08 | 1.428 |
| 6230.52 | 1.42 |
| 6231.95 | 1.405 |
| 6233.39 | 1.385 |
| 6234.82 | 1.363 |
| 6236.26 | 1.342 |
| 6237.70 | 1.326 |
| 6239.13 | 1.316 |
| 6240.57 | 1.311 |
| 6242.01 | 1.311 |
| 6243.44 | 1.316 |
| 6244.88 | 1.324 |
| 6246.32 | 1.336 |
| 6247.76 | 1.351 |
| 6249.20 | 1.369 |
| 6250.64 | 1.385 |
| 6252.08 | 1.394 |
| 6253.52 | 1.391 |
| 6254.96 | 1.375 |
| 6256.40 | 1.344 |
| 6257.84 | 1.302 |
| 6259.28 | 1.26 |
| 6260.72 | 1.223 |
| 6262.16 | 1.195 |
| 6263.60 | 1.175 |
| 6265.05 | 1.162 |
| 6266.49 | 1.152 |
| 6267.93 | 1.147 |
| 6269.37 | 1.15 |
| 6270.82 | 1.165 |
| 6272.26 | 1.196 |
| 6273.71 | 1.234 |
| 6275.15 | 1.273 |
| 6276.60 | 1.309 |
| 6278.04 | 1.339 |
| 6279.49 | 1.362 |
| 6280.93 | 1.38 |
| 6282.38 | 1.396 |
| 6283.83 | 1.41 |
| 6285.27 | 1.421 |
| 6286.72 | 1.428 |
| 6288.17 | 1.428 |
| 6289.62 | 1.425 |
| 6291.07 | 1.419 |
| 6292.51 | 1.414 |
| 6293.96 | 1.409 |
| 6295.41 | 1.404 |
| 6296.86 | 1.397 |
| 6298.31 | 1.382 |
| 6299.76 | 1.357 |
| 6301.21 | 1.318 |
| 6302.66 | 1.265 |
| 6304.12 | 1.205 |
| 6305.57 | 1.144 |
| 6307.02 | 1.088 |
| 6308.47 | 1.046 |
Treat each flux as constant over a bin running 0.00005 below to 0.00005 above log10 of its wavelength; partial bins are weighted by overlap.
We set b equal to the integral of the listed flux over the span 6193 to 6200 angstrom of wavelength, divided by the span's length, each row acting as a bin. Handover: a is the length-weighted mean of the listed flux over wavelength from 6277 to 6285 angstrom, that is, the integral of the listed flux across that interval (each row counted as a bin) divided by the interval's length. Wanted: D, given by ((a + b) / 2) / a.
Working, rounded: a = 1.38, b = 1.20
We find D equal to 0.94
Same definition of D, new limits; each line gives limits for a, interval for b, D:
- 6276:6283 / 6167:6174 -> 0.90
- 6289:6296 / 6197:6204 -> 0.92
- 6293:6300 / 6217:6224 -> 0.99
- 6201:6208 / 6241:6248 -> 1.03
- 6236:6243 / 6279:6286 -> 1.03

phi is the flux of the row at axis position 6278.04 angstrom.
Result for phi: 1.339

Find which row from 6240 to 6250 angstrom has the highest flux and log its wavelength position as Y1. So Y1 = 6249.20 angstrom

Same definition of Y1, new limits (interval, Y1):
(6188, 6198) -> 6189.05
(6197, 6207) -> 6206.18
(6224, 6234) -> 6229.08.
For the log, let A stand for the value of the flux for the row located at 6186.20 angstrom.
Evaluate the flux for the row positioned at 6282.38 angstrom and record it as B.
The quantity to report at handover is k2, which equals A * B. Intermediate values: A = 1.272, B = 1.396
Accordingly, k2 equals 1.78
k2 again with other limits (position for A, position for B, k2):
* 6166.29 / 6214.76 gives 1.64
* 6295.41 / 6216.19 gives 1.92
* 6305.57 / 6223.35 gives 1.59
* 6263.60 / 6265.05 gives 1.37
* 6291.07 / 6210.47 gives 1.91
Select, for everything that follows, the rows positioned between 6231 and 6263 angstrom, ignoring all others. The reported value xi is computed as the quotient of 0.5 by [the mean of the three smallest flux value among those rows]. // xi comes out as 0.408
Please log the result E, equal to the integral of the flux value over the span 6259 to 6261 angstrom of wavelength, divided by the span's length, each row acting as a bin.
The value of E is 1.24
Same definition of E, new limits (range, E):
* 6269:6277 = 1.22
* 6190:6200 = 1.21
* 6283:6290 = 1.42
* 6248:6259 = 1.36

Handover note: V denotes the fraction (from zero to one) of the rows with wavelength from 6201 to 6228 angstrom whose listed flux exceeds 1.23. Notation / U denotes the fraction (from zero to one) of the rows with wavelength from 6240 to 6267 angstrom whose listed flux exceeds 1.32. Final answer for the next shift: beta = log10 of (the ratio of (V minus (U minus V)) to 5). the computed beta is -0.5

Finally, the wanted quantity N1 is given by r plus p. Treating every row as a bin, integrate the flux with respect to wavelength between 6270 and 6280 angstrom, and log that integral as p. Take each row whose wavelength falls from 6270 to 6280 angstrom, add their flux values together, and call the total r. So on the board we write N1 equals 21.5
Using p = 12.6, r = 8.9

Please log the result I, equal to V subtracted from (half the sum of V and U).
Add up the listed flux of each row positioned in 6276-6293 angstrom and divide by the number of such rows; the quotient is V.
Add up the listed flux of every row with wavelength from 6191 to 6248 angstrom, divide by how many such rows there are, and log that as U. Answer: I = -0.04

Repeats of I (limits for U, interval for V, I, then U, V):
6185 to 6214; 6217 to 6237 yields -0.07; 1.26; 1.39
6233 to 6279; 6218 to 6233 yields -0.06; 1.29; 1.40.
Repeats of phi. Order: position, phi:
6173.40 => 1.019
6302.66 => 1.265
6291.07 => 1.419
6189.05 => 1.244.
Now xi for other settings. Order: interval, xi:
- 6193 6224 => 0.420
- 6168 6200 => 0.486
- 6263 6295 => 0.435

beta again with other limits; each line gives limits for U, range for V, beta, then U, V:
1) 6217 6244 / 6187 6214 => -1.1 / 0.8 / 0.58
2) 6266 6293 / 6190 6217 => -0.9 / 0.6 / 0.58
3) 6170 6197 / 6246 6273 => -0.7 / 0.0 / 0.53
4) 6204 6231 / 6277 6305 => -0.7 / 0.8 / 0.95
